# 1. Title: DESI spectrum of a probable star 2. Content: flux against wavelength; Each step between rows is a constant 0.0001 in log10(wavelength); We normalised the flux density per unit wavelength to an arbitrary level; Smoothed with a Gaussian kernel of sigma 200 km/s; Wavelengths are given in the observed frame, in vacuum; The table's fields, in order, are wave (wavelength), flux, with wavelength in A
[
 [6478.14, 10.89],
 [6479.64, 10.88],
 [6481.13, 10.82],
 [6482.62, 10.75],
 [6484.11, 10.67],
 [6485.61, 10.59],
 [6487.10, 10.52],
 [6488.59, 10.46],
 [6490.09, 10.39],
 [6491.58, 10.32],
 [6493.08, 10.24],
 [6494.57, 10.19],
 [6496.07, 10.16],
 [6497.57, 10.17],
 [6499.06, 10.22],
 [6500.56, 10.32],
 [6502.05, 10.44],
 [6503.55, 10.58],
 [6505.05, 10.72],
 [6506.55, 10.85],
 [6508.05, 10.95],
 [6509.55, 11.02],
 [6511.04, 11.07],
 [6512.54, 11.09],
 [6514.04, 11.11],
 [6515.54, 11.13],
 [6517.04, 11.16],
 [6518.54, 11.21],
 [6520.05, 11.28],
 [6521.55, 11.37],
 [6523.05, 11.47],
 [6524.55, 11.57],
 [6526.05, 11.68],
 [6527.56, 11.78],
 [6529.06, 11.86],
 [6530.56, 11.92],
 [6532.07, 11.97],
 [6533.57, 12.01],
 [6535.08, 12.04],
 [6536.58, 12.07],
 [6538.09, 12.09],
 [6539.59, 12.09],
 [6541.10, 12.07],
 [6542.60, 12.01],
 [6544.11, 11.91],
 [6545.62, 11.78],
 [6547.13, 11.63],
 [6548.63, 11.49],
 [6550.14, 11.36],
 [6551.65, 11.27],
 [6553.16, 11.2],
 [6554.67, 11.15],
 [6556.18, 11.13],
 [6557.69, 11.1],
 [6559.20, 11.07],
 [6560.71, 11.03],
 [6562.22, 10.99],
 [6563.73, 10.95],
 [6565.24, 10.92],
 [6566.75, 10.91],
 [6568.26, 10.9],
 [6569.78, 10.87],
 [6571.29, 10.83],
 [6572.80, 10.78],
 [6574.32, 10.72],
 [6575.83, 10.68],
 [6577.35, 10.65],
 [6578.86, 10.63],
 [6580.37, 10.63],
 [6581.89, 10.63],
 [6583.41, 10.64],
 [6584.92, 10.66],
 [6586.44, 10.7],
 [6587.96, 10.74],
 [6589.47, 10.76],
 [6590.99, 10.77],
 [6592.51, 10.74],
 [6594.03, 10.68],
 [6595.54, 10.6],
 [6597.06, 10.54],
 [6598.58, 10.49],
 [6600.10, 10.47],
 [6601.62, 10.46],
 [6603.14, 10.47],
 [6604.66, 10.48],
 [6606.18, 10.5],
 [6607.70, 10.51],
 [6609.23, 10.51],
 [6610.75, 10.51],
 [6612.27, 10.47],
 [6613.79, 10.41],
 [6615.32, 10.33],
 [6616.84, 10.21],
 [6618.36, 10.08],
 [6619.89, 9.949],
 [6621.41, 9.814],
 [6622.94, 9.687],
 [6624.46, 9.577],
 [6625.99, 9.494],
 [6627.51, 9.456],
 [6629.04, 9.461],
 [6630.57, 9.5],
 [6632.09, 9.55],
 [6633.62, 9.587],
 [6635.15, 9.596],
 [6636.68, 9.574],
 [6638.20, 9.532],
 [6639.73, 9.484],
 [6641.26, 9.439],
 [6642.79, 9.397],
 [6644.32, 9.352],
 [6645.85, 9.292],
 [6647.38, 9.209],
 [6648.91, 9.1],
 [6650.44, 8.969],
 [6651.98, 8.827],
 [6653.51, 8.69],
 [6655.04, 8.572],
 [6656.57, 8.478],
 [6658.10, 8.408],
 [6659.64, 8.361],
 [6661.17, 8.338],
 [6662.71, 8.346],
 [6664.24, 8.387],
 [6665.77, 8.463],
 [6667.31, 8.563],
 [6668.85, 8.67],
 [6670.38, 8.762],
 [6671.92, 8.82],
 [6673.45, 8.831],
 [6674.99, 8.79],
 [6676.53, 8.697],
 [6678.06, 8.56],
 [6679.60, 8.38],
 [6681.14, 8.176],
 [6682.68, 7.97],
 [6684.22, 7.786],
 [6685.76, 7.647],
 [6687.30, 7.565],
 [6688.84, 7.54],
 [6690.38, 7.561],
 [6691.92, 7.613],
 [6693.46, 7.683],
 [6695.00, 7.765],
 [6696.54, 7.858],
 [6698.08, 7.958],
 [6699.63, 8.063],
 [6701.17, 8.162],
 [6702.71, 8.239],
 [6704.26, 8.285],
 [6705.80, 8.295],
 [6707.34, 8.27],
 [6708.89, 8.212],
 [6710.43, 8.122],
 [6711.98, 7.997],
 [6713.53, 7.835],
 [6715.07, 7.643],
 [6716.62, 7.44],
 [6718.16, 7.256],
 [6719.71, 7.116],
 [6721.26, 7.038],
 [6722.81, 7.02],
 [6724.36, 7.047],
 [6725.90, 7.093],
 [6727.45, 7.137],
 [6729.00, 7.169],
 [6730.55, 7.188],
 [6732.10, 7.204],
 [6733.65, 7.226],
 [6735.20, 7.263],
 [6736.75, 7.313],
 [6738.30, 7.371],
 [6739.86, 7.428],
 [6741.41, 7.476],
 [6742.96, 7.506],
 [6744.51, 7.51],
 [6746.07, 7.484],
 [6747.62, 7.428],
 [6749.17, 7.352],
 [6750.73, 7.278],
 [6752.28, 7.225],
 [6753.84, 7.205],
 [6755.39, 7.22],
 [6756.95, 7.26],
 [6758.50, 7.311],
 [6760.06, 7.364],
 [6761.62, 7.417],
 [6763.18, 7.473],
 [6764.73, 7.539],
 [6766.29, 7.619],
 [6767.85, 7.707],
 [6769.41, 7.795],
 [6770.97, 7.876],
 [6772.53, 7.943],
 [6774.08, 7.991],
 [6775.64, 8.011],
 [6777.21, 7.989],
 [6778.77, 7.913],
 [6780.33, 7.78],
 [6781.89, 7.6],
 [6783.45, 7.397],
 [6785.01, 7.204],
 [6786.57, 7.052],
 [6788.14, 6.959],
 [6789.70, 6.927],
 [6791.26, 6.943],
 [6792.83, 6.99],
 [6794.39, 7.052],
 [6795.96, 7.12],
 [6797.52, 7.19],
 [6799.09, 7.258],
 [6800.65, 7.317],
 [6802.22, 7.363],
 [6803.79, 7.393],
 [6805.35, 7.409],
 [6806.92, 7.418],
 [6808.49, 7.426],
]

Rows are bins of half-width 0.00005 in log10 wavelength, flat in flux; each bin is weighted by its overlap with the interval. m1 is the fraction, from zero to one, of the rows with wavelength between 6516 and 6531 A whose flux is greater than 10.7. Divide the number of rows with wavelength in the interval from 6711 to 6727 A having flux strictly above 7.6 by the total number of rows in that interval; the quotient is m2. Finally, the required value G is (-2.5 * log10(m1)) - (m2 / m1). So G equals -0.3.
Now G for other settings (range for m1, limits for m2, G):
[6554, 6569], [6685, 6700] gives -0.7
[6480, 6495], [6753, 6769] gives 0.7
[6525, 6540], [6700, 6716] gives -1.0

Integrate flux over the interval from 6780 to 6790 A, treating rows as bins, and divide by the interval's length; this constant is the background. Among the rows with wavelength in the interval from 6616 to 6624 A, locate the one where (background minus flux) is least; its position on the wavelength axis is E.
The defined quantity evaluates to 6616.84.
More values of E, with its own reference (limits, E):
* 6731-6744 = 6742.96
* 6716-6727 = 6716.62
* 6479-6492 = 6479.64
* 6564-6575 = 6565.24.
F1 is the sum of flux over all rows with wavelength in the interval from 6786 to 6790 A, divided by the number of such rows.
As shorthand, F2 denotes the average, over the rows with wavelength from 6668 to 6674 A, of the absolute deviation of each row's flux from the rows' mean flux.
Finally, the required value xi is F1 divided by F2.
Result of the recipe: 127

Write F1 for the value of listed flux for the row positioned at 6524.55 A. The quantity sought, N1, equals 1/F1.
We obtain 0.086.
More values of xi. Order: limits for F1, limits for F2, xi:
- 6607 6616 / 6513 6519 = 322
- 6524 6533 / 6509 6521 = 190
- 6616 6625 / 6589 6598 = 132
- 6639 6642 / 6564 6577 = 127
